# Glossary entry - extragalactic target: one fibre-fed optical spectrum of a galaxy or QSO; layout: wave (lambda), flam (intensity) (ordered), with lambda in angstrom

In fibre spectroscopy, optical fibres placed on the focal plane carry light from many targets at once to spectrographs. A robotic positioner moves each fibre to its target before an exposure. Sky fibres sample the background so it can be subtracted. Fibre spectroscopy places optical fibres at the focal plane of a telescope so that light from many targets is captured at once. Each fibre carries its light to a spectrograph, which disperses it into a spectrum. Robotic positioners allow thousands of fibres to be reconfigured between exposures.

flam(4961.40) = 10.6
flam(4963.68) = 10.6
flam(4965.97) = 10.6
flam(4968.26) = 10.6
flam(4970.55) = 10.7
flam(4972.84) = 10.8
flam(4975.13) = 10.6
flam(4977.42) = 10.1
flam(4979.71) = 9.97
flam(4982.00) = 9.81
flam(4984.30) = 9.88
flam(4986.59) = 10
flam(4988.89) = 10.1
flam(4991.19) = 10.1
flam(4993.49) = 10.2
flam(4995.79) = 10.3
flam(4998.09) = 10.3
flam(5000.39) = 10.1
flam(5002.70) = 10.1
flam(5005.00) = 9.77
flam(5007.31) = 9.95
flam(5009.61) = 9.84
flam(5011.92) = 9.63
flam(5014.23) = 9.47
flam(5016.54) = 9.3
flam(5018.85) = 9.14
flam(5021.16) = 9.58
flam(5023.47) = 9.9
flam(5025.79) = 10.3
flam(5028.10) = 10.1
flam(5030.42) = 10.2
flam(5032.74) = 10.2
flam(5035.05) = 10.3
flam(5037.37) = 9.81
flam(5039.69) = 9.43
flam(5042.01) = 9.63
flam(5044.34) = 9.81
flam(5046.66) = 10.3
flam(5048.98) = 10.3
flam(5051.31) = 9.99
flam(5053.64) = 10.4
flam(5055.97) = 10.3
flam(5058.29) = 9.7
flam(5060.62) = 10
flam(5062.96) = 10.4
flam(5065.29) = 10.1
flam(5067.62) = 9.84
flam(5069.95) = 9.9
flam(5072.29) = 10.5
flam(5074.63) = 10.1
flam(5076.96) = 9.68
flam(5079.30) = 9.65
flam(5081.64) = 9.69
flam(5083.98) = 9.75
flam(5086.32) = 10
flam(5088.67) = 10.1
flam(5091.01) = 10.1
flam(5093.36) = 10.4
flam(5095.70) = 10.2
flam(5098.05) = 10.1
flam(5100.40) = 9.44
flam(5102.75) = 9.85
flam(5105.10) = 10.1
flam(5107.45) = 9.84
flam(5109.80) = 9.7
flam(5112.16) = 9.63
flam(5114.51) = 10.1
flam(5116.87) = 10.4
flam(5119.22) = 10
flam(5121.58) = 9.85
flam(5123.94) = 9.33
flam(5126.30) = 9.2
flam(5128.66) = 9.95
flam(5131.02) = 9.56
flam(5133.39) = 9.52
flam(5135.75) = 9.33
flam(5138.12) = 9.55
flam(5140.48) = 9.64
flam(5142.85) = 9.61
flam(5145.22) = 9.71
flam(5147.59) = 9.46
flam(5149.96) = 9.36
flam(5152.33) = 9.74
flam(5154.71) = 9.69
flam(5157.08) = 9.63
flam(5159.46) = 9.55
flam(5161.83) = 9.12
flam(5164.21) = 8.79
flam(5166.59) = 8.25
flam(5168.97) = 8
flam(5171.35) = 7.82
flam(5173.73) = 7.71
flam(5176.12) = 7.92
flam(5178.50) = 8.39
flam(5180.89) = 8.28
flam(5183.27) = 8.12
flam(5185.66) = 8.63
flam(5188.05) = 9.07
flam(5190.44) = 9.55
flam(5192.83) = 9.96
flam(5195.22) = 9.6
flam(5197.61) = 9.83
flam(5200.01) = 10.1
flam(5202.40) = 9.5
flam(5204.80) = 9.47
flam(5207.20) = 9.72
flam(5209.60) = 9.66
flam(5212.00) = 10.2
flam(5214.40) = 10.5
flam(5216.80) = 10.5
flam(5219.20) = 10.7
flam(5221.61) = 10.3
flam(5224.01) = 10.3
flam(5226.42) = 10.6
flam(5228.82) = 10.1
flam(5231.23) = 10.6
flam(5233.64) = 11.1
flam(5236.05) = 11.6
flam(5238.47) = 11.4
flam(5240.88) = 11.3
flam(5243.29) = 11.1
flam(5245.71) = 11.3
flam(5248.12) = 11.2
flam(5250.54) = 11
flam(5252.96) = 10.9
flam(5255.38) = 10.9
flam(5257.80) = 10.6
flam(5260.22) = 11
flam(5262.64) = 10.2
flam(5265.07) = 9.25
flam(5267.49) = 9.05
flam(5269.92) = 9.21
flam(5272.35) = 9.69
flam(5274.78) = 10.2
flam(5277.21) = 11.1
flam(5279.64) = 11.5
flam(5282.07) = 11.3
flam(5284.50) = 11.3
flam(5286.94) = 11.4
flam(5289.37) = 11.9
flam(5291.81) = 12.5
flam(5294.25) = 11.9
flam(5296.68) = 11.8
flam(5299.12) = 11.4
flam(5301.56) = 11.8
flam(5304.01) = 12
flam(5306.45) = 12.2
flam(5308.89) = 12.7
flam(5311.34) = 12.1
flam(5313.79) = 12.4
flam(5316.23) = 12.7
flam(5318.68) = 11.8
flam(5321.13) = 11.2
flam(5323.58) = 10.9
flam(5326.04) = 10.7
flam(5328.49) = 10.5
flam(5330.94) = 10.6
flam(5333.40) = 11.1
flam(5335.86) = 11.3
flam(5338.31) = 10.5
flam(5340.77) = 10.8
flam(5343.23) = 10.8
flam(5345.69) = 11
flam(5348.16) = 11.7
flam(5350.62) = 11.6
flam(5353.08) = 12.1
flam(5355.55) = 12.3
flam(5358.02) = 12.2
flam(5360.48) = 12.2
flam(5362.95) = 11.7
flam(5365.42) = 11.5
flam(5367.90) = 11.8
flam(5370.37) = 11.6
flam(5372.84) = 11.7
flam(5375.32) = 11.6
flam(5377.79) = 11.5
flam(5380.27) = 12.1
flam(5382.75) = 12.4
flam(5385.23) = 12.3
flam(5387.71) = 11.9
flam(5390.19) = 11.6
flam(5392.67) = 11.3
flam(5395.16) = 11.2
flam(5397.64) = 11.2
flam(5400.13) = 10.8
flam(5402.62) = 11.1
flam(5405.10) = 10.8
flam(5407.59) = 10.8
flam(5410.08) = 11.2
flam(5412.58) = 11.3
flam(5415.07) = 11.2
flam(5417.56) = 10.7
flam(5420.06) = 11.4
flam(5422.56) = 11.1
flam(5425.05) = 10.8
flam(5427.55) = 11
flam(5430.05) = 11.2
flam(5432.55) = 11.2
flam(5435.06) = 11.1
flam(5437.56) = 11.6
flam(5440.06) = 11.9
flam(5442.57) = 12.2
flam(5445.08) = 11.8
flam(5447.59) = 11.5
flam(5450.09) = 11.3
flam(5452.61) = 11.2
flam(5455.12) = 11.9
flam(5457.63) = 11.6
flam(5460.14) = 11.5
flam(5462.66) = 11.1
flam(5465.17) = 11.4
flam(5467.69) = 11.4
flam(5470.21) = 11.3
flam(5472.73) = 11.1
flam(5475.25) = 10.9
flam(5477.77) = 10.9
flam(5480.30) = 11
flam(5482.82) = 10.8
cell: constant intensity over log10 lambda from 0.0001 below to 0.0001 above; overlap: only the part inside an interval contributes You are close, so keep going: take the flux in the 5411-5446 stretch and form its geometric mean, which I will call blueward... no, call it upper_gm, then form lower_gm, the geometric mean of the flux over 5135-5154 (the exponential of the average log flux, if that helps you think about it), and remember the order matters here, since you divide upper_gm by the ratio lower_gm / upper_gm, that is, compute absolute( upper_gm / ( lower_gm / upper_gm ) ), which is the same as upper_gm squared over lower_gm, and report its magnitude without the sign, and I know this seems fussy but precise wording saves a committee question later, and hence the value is 13.4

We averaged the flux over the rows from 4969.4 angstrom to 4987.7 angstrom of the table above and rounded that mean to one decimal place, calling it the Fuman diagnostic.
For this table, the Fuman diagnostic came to 10.2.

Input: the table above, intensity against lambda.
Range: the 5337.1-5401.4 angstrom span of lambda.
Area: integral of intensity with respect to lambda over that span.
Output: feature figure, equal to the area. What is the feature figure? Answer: 745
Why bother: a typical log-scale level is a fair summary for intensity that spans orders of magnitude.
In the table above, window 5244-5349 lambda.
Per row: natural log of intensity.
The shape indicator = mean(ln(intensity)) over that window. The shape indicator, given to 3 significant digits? 2.41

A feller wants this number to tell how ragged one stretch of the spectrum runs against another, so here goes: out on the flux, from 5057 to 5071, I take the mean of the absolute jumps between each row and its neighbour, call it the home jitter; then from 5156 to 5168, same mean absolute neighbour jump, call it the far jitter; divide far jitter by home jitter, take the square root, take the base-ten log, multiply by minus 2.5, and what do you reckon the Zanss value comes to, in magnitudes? -0.15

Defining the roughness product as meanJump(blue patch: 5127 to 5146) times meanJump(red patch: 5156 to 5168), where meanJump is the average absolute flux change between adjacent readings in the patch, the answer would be 0.05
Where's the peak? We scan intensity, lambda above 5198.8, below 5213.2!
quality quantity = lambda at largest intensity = 5212.00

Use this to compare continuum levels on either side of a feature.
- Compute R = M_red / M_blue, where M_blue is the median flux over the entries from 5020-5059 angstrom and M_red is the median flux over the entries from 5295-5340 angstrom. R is 1.15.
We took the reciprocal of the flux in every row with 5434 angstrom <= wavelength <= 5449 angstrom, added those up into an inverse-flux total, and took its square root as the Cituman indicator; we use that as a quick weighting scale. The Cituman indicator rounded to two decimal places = 0.72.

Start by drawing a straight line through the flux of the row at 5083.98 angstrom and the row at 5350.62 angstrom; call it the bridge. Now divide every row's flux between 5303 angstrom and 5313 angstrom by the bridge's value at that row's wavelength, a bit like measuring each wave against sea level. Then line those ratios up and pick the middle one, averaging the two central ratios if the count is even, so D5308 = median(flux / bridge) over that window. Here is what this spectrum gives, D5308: 1.07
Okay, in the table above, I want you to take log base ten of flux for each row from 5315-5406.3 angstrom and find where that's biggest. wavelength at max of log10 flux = 5316.23 angstrom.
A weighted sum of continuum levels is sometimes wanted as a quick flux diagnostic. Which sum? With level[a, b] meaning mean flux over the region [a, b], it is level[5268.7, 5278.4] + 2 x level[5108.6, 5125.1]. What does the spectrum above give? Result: 29.8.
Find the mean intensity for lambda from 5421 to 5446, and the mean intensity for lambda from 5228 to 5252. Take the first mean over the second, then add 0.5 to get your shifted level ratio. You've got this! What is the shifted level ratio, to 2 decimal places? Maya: 1.53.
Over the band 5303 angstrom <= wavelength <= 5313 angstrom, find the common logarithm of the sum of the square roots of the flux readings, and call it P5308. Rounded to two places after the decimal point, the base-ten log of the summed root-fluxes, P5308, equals 1.15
